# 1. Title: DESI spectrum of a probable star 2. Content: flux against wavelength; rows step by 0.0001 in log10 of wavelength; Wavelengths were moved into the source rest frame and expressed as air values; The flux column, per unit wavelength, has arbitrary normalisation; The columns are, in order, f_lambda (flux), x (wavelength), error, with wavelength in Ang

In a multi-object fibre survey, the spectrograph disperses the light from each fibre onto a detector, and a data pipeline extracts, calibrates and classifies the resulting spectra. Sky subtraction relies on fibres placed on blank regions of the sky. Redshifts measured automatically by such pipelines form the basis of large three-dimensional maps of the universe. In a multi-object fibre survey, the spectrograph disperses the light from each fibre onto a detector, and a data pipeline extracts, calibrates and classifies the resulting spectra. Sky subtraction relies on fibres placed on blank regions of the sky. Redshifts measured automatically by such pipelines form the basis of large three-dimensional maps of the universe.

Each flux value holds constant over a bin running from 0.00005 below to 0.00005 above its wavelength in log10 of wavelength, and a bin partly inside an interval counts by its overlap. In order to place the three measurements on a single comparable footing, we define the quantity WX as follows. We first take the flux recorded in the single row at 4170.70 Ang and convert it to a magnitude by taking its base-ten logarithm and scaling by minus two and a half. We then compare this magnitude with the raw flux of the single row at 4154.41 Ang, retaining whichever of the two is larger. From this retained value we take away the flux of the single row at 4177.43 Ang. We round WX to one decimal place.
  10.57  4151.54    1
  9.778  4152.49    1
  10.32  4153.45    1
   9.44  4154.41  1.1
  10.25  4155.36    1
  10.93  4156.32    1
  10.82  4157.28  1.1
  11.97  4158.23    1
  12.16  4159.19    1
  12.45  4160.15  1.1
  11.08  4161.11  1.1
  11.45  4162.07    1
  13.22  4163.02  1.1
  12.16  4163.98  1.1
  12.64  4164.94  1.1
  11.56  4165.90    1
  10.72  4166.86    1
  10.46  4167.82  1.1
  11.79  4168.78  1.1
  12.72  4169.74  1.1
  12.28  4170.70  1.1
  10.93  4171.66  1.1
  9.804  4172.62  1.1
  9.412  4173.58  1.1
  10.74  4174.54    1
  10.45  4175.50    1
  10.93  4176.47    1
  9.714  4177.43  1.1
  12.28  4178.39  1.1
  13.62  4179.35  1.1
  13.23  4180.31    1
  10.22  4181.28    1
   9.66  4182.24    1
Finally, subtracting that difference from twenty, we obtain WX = 20.3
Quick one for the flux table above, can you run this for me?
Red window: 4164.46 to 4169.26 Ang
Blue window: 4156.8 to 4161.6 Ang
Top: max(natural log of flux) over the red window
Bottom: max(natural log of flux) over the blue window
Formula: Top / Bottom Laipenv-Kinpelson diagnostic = 1.01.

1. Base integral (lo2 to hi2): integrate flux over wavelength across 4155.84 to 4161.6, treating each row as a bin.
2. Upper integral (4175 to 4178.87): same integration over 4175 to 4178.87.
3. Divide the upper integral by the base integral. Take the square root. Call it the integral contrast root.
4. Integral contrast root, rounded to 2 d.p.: 0.79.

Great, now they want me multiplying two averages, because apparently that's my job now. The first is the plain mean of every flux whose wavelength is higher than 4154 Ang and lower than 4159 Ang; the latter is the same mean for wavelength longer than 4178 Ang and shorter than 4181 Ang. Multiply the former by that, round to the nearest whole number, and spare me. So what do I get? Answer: 139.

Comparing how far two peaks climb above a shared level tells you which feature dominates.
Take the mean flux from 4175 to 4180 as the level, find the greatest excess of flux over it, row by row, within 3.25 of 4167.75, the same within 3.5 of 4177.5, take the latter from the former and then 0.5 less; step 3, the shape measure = -1.4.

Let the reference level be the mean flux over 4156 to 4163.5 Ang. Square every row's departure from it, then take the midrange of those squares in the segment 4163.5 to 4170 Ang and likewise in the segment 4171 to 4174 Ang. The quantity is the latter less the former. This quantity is 2.3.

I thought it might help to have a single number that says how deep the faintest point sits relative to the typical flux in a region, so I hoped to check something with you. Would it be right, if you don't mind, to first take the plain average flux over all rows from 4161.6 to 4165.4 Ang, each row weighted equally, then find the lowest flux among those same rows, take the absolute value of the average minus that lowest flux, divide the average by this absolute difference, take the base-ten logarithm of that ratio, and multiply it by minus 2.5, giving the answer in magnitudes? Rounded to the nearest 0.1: -2.8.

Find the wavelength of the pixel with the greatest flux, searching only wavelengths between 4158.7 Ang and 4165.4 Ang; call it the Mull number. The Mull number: 4163.02 Ang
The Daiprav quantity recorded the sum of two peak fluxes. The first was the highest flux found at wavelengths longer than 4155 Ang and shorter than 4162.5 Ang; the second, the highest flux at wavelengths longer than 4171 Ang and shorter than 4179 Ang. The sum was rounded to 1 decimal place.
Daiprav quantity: 24.7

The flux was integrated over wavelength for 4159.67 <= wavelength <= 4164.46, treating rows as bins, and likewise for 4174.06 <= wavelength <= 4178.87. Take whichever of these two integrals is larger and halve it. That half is 28.9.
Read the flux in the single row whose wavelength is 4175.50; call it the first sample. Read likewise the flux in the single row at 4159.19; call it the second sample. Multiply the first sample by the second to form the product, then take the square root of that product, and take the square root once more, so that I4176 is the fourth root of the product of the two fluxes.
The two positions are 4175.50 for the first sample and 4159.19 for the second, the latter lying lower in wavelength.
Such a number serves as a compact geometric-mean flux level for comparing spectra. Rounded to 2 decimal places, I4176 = 3.36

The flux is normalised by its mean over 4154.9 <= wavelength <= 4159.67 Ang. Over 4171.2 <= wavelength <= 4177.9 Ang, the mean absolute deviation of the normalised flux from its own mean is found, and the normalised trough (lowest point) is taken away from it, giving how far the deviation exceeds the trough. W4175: -0.79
